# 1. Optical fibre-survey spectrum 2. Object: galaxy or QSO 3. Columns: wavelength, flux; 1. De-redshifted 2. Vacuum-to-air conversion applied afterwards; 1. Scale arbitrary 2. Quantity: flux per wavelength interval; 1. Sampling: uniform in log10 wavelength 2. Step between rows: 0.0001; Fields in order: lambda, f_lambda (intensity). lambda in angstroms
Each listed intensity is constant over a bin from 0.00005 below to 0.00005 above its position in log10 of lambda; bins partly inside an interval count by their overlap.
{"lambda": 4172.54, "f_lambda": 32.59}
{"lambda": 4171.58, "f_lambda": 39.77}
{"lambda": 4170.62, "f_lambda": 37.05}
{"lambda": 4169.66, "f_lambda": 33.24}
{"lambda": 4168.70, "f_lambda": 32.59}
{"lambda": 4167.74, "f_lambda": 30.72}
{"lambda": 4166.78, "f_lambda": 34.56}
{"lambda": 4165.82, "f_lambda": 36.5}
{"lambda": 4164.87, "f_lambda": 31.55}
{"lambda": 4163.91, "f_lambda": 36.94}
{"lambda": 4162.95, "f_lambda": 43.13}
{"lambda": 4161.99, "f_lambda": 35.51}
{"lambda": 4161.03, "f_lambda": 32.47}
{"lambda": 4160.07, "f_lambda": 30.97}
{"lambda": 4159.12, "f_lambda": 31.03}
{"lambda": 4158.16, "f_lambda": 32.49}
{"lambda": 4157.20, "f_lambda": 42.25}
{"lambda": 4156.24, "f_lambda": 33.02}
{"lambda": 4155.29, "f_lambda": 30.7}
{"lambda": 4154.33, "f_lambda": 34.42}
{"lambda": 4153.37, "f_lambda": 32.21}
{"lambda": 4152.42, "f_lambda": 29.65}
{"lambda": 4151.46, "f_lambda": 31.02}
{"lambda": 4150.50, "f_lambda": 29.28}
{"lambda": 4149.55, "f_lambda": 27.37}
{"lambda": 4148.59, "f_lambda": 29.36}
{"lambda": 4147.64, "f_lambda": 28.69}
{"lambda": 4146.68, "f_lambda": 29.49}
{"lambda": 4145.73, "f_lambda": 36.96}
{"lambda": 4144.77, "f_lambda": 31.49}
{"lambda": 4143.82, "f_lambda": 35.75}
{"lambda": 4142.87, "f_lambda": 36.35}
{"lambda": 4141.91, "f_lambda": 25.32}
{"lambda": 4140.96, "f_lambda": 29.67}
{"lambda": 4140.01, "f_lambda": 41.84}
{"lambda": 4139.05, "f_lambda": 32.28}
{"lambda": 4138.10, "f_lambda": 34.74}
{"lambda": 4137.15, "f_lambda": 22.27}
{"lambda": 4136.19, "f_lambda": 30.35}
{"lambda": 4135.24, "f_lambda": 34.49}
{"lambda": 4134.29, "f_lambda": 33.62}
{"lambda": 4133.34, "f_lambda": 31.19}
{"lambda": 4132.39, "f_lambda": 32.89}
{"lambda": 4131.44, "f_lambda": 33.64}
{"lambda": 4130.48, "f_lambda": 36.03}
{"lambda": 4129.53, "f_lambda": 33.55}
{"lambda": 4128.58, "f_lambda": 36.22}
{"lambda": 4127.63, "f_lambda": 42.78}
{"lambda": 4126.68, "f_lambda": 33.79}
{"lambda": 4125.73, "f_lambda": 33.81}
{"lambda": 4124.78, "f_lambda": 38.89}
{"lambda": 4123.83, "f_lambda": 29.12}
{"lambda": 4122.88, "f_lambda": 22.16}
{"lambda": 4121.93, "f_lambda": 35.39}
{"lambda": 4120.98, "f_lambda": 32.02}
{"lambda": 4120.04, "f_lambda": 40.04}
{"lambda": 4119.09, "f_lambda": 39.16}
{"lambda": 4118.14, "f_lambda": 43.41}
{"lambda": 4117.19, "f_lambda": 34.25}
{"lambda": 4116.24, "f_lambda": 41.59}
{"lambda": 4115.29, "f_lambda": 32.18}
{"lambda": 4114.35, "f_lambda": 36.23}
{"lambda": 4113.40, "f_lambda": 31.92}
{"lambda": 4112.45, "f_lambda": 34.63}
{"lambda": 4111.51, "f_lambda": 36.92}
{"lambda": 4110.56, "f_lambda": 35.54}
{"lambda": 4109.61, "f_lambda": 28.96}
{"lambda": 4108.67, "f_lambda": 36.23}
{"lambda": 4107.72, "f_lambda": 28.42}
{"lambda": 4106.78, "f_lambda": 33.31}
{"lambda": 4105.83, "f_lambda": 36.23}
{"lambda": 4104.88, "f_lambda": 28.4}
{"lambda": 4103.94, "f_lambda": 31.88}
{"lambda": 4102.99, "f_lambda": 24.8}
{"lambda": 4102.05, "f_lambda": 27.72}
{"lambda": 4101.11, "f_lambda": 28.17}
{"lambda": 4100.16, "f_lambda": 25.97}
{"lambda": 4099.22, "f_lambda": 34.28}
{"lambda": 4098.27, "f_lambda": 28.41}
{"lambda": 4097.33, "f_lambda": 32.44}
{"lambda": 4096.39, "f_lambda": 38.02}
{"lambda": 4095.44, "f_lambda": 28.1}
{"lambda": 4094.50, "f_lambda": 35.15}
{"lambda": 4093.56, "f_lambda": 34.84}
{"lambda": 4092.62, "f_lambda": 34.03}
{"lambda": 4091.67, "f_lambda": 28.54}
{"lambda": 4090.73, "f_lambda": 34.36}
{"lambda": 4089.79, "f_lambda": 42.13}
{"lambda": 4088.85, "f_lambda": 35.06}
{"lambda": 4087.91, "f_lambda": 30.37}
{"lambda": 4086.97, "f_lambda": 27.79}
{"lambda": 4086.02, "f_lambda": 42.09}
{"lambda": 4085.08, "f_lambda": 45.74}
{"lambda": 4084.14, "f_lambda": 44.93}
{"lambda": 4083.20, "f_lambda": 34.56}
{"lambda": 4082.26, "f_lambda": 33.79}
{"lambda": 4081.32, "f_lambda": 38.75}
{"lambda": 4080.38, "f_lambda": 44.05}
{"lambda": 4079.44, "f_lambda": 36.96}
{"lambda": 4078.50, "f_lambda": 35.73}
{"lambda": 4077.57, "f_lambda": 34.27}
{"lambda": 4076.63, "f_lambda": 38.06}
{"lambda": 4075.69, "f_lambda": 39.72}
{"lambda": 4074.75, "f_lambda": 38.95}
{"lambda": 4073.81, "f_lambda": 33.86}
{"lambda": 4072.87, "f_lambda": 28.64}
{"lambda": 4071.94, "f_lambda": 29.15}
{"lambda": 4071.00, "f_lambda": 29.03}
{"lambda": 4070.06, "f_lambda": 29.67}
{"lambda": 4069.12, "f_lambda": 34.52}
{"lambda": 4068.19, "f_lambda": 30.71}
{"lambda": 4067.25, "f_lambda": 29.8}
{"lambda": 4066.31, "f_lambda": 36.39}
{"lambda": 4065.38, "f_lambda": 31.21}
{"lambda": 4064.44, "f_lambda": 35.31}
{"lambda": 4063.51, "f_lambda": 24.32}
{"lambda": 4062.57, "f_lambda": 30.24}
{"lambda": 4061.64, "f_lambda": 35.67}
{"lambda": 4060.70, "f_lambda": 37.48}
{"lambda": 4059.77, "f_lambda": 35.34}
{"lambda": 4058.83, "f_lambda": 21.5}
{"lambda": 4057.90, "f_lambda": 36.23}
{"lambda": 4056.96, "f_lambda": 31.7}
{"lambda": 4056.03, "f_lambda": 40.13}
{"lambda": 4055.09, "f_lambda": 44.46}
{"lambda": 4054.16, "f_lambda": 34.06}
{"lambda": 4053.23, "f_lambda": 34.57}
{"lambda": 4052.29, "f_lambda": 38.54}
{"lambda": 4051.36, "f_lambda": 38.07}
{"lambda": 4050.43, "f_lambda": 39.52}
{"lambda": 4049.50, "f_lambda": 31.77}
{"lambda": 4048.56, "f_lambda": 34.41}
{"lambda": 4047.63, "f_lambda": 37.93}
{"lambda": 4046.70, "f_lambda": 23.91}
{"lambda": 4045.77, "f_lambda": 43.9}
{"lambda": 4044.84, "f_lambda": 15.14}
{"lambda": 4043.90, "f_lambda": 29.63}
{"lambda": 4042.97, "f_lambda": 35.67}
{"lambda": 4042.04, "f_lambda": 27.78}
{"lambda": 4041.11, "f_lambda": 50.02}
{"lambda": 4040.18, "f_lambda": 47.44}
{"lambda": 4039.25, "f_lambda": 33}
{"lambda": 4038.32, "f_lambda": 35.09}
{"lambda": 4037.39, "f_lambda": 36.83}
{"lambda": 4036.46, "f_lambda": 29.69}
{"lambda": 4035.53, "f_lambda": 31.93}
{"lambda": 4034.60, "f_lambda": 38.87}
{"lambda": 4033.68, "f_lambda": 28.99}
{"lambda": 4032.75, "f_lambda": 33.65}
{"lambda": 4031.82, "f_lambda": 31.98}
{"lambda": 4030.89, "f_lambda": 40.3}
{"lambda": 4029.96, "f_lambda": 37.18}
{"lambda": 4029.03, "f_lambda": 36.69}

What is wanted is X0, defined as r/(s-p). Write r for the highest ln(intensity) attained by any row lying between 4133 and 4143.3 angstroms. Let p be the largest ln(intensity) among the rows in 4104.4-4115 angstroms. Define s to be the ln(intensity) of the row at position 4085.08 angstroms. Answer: 17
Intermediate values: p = 3.61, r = 3.73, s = 3.82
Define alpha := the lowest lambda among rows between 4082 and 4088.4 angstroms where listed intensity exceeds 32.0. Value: 4082.26 angstroms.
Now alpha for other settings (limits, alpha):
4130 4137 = 4130.48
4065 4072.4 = 4066.31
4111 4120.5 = 4111.51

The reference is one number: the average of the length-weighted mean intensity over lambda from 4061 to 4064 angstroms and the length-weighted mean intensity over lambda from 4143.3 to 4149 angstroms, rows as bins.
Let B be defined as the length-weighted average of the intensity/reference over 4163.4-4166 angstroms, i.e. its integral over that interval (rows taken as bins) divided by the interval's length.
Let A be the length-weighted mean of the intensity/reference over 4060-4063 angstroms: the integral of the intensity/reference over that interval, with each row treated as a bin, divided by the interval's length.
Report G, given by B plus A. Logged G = 2.22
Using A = 1.11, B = 1.12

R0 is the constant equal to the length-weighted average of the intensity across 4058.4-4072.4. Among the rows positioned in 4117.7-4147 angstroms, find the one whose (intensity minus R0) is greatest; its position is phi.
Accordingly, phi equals 4118.14 angstroms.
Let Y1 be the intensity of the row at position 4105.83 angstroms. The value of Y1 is 36.23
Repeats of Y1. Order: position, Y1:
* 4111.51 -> 36.92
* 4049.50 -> 31.77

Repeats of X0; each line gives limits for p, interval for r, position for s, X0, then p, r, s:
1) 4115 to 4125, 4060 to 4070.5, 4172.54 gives -13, 3.77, 3.62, 3.48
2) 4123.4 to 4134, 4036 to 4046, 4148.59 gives -10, 3.76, 3.91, 3.38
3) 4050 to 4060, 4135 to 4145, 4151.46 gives -10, 3.79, 3.73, 3.43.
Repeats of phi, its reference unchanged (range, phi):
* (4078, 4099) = 4085.08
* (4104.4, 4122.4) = 4118.14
